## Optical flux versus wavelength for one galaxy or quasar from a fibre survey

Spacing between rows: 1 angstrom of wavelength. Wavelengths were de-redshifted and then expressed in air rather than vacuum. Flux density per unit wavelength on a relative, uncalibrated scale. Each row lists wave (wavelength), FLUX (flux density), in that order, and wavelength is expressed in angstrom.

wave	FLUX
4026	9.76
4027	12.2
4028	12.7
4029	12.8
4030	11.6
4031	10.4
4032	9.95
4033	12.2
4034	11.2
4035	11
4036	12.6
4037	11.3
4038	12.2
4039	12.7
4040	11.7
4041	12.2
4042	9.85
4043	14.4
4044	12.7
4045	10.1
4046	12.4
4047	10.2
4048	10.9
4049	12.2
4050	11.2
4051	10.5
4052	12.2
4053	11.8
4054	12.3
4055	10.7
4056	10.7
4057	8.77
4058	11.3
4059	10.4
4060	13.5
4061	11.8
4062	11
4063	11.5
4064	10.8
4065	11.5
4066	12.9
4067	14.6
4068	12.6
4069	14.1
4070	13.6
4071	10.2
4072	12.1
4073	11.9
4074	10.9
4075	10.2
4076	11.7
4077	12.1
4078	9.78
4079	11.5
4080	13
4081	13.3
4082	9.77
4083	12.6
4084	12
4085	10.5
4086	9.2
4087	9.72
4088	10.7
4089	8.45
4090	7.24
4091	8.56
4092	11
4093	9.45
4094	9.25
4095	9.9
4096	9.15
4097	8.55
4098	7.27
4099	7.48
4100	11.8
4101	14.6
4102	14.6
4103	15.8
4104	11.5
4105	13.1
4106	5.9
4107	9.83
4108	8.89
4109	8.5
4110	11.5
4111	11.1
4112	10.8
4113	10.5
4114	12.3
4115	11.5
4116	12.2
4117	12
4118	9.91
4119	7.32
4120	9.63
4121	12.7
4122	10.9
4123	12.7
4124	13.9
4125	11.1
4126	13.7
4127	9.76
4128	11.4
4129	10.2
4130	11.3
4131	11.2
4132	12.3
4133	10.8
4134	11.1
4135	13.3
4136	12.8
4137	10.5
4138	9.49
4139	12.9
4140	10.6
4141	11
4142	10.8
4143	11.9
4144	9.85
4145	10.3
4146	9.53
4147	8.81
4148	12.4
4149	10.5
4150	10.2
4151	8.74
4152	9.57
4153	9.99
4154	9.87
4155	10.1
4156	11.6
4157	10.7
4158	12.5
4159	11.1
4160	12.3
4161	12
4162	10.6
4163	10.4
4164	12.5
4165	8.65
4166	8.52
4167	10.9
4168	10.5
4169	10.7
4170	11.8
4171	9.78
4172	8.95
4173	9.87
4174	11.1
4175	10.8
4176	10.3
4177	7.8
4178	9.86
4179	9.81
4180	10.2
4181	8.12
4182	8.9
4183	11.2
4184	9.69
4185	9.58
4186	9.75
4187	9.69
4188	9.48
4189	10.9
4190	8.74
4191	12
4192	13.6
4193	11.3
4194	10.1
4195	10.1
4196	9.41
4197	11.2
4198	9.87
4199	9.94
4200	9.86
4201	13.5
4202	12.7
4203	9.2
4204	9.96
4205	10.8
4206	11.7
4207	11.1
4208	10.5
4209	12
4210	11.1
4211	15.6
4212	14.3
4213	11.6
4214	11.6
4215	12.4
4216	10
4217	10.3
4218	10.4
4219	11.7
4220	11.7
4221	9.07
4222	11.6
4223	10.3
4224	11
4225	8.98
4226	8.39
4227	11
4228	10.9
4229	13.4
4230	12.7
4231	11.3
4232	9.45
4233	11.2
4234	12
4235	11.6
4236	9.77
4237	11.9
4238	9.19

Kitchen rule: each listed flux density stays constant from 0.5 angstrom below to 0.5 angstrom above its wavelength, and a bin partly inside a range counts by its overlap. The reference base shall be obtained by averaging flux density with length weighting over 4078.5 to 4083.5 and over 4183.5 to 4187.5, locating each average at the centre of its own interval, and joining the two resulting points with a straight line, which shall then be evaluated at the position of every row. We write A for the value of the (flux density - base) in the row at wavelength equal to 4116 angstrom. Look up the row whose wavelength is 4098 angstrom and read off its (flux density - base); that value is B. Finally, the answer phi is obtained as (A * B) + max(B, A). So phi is -3.2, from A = 1.0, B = -4.4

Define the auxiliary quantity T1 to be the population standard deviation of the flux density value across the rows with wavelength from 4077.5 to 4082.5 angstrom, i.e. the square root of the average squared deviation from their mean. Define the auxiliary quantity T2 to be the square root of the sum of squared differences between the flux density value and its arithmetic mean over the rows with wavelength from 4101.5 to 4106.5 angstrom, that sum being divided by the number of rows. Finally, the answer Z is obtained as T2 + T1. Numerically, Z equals 5.0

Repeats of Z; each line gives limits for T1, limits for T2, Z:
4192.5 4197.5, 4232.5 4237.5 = 1.5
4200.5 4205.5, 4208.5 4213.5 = 3.4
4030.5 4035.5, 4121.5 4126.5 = 2.0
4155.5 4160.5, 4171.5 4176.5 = 1.4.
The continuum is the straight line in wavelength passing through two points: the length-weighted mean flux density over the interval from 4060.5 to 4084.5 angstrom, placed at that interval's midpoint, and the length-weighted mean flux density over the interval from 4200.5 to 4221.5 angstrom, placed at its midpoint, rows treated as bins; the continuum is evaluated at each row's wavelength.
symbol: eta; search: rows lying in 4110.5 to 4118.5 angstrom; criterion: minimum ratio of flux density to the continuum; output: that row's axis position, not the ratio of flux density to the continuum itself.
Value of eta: 4118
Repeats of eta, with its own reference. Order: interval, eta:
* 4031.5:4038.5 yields 4032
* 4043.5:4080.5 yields 4057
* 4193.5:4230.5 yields 4226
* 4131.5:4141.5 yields 4138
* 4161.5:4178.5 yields 4177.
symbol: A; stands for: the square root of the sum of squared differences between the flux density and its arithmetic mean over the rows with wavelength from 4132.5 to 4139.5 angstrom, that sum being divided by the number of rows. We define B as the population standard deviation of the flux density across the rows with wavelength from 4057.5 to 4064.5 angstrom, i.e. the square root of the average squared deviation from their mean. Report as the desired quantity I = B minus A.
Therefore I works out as -0.4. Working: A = 1.34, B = 0.9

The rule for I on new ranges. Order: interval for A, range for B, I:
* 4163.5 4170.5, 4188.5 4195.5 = 0.1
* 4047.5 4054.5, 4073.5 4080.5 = 0.4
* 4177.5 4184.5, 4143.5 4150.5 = 0.1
